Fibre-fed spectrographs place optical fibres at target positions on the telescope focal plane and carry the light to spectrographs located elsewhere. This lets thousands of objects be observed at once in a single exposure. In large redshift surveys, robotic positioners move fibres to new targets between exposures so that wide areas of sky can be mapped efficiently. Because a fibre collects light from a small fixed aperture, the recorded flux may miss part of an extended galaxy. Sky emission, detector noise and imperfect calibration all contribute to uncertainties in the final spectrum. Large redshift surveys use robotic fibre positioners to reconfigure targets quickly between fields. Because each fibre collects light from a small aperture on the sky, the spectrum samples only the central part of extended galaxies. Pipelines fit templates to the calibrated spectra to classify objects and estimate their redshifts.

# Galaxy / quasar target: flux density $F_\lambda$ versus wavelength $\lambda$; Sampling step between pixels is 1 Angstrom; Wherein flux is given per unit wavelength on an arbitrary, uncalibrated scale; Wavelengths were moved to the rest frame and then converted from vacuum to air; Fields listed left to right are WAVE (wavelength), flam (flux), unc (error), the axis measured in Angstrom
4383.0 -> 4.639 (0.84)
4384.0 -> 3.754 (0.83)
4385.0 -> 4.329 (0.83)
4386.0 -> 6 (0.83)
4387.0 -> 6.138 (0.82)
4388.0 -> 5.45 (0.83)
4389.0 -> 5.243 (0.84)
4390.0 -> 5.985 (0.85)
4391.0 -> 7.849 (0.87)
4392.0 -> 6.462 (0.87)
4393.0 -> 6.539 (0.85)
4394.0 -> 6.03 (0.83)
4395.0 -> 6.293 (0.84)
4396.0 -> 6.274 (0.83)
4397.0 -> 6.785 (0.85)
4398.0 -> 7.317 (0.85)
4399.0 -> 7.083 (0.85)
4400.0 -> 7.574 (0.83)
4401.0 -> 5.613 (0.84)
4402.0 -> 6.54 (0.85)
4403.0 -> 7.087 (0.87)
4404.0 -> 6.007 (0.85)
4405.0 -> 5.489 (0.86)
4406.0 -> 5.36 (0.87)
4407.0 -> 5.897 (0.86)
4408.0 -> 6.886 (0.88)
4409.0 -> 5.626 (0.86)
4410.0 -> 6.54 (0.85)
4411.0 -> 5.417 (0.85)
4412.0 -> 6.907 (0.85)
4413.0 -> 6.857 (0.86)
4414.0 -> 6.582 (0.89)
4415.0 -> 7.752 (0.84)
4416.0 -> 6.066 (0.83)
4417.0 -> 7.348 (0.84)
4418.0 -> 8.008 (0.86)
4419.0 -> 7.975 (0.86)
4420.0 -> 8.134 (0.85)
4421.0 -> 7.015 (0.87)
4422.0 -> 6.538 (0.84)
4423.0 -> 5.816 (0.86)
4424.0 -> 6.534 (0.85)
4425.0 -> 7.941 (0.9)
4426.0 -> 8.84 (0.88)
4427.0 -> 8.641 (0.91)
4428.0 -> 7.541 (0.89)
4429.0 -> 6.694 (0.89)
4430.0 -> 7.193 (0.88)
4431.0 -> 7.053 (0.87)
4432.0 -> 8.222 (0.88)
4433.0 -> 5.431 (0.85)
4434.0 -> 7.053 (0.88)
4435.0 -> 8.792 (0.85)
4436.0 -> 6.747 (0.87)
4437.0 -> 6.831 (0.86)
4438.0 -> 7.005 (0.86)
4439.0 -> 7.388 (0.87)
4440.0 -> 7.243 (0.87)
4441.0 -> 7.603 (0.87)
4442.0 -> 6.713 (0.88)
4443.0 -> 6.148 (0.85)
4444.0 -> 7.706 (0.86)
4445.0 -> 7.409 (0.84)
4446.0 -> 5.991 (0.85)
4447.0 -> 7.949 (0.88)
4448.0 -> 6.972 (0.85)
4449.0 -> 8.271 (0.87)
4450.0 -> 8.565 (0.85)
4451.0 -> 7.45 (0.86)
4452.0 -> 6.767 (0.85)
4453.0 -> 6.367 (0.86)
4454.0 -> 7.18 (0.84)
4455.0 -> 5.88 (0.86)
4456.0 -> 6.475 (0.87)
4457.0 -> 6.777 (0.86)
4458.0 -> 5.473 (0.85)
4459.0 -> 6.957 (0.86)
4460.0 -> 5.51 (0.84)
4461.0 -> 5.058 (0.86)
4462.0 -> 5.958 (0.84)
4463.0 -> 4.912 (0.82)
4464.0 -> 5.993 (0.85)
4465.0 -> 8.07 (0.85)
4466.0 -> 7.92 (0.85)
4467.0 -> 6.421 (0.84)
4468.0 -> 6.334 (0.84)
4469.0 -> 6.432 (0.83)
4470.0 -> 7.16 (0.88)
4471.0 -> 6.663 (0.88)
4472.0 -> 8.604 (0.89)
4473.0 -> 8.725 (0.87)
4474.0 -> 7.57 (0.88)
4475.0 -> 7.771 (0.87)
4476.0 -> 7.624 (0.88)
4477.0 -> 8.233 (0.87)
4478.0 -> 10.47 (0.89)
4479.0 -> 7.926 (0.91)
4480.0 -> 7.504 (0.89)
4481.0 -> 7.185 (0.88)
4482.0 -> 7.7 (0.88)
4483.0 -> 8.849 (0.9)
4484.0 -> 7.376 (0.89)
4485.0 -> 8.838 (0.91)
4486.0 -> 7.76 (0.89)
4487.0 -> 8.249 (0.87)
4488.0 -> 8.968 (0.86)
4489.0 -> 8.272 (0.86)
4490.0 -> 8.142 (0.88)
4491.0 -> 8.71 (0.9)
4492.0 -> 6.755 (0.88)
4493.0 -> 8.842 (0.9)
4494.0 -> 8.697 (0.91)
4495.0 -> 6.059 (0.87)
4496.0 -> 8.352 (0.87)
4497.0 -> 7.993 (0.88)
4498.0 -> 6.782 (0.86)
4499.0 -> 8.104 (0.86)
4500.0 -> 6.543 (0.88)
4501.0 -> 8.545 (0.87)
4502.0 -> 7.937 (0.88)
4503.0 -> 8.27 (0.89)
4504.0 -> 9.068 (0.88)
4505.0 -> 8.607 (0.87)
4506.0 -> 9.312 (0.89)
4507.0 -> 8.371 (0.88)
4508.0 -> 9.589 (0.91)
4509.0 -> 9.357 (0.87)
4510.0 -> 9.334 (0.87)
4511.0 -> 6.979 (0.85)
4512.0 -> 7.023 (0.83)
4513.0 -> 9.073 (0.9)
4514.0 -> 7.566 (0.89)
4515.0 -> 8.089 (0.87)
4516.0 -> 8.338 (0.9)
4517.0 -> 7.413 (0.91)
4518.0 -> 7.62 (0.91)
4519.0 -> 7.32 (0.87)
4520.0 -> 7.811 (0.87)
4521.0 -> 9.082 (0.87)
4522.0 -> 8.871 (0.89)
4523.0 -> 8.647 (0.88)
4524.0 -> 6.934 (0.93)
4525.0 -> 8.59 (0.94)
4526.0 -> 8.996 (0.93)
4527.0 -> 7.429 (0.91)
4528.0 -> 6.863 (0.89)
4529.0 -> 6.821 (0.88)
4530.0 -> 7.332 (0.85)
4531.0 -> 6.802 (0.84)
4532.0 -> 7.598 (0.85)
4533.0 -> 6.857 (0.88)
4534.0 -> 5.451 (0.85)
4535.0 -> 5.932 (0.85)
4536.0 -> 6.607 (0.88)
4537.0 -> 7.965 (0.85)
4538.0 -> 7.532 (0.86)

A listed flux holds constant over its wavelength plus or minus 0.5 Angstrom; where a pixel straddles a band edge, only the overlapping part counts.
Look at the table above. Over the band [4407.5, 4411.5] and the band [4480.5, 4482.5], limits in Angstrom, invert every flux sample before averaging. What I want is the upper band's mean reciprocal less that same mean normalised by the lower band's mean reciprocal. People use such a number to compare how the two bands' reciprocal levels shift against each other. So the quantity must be -0.68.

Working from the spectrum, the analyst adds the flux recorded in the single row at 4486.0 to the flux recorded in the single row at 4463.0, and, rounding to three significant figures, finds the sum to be 12.7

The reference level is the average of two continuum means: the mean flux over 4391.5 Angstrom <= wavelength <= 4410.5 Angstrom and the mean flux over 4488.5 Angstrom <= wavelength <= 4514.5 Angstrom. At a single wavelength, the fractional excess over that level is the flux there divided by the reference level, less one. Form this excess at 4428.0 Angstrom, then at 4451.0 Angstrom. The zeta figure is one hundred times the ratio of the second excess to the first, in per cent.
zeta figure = 66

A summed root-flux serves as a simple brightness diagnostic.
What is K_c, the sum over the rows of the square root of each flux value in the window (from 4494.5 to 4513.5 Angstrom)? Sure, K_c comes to 54.2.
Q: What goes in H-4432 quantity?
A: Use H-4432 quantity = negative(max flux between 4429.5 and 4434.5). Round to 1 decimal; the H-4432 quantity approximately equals -8.2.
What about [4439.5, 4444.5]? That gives -7.7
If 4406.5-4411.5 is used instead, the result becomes -6.9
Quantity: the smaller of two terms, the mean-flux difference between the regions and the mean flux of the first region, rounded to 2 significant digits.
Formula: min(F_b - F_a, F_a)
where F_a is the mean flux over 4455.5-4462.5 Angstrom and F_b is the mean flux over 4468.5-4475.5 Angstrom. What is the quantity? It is 1.5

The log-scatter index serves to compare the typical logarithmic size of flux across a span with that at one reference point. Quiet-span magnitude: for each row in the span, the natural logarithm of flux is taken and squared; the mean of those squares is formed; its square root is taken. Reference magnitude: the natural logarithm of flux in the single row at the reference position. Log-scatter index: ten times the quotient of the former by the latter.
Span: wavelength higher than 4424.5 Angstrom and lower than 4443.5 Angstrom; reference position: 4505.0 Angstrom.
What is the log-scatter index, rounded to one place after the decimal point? 9.2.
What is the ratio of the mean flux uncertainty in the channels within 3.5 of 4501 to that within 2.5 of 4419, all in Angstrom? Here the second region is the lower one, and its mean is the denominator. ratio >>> 1.02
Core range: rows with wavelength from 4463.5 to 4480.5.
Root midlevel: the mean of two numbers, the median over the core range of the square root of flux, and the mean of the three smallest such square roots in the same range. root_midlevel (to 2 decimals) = 2.63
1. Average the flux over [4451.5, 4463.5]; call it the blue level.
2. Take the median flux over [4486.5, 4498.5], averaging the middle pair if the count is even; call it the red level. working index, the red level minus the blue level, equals 2.2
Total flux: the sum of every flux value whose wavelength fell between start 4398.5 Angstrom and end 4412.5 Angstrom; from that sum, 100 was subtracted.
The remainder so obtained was -12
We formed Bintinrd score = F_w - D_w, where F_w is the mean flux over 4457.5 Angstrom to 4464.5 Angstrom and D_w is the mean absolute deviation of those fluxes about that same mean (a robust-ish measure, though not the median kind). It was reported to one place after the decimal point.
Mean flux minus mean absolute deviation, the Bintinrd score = 5.2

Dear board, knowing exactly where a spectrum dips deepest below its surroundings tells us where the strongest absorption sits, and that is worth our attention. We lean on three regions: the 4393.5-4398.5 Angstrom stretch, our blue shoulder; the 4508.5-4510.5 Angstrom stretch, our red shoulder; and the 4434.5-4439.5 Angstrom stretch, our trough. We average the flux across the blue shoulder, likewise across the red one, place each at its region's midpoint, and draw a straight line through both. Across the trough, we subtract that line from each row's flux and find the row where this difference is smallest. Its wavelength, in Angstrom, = 4436.0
